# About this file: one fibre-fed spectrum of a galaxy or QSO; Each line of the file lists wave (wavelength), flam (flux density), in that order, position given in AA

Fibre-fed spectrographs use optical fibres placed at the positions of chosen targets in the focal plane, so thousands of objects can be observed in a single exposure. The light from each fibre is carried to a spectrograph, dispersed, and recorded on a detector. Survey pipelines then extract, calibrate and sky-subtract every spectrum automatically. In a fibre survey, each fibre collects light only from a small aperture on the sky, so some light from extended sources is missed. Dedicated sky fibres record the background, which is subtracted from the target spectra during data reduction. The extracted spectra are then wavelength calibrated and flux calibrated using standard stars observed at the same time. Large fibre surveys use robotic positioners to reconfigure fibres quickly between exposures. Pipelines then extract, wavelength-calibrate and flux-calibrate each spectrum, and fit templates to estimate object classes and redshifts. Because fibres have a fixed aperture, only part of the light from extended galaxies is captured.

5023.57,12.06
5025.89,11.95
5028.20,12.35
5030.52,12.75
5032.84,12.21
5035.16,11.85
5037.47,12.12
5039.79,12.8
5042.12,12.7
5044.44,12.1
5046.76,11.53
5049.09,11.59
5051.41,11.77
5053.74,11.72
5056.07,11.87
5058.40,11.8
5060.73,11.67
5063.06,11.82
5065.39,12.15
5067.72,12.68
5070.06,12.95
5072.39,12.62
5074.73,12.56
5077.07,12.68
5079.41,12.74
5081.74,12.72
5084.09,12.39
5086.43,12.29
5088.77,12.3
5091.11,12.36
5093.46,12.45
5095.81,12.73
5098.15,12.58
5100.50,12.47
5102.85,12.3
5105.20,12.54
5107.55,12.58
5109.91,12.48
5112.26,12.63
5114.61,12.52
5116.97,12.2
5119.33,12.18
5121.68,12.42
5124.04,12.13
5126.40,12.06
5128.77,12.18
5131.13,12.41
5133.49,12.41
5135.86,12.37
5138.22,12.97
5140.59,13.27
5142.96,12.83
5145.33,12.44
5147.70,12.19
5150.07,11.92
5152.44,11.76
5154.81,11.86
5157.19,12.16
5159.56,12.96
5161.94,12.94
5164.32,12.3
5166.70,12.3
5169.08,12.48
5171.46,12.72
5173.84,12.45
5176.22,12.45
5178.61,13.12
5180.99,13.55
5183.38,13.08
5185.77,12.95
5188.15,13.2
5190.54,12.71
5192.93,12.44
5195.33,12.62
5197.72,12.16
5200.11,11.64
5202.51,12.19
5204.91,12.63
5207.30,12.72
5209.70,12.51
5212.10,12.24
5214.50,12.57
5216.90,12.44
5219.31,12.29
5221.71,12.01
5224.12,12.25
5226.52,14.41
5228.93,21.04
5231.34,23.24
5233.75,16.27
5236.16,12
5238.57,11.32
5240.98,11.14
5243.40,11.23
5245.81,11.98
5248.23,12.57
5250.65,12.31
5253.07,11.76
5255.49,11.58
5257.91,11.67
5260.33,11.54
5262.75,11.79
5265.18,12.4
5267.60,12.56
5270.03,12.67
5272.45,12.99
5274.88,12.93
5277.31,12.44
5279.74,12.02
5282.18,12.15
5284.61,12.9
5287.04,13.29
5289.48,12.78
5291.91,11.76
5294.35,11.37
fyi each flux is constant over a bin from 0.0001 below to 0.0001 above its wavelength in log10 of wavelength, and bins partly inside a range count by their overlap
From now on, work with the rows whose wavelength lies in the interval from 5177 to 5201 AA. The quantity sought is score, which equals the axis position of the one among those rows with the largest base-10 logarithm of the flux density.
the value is 5180.99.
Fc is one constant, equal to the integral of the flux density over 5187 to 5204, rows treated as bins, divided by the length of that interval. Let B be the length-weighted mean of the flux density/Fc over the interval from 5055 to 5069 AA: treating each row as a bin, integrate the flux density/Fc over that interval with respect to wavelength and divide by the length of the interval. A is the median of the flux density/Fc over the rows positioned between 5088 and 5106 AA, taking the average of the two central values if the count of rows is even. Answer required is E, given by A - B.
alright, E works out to 0.04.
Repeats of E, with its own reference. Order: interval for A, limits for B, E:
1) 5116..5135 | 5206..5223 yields -0.02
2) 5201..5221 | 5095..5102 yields -0.01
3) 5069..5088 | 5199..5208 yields 0.03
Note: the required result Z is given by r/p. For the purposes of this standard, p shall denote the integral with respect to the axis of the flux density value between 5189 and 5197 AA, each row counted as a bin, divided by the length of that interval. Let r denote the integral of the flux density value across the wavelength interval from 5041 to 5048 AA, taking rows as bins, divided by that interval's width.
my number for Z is 0.96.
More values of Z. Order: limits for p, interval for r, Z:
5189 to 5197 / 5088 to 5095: 0.98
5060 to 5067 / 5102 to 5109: 1.04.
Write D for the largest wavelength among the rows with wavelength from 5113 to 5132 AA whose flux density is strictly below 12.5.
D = 5131.13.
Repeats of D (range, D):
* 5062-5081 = 5065.39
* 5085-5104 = 5102.85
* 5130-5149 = 5147.70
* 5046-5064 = 5063.06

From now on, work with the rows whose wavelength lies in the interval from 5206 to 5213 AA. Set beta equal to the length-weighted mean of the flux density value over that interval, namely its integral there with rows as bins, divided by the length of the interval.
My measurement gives 12.5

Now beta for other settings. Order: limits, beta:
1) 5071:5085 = 12.6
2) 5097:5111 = 12.5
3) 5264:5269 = 12.5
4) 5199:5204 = 11.9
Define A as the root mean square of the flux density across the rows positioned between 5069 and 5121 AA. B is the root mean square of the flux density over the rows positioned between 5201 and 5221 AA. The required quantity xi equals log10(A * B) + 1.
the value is 3.19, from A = 12.5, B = 12.5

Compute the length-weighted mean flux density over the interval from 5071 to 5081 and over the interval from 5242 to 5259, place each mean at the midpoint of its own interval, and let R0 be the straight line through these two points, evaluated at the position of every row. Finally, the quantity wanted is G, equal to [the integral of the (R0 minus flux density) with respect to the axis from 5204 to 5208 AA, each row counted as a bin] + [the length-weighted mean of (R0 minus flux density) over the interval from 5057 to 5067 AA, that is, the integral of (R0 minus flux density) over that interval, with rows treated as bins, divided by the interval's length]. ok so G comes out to -1.6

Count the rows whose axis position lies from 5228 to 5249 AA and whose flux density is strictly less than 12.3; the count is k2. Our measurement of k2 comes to 5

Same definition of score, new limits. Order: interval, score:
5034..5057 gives 5039.79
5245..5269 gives 5248.23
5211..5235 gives 5231.34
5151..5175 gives 5159.56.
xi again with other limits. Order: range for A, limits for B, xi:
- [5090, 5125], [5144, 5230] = 3.20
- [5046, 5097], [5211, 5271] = 3.22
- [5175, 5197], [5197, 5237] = 3.26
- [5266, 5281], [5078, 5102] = 3.20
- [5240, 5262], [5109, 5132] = 3.16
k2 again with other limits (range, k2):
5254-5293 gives 7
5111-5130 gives 5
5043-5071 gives 10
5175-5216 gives 4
